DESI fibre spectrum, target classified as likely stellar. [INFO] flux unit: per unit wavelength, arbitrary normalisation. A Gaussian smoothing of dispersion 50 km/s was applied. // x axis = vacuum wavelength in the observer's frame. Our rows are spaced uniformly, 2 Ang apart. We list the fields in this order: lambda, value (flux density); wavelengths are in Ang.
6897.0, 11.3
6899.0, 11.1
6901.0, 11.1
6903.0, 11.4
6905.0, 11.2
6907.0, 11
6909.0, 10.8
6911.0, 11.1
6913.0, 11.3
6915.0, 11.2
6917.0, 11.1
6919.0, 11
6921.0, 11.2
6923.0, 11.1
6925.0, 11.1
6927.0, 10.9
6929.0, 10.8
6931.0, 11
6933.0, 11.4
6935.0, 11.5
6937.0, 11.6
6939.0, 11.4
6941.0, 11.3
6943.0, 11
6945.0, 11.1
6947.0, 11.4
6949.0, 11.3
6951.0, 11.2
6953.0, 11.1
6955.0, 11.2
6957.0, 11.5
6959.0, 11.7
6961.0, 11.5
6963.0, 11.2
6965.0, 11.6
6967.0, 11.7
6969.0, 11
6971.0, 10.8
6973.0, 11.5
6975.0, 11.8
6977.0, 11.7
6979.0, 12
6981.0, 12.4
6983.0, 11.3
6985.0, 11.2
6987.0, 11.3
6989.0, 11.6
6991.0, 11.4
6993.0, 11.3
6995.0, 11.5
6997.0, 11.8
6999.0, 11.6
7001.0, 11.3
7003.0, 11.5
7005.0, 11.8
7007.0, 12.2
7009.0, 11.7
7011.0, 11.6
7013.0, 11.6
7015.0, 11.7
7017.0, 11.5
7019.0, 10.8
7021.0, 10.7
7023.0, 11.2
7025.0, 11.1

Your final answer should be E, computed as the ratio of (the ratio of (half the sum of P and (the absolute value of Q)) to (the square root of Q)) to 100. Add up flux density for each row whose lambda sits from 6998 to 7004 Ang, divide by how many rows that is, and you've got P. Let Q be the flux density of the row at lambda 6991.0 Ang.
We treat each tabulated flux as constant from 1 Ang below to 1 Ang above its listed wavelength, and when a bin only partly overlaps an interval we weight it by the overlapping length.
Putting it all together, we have 0.0339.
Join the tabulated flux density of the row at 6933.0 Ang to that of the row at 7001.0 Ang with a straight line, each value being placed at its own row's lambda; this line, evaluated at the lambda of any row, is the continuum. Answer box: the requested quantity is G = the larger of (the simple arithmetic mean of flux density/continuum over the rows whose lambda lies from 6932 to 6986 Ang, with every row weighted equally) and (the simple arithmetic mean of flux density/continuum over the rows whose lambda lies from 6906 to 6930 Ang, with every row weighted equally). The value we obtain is 1.01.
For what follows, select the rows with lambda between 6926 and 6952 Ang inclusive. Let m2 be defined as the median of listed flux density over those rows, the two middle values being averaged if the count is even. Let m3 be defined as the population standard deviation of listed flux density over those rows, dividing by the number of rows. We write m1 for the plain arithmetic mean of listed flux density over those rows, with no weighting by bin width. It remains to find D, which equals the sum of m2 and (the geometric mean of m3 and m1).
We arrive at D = 12.9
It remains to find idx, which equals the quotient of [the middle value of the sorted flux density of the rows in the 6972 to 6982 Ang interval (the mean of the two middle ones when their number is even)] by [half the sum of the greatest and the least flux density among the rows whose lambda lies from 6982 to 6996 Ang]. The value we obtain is 1.04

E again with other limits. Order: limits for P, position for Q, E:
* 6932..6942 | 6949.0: 0.0338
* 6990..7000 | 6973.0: 0.0339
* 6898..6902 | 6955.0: 0.0333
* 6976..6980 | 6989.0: 0.0344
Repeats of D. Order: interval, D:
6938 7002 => 13.3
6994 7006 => 13.0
